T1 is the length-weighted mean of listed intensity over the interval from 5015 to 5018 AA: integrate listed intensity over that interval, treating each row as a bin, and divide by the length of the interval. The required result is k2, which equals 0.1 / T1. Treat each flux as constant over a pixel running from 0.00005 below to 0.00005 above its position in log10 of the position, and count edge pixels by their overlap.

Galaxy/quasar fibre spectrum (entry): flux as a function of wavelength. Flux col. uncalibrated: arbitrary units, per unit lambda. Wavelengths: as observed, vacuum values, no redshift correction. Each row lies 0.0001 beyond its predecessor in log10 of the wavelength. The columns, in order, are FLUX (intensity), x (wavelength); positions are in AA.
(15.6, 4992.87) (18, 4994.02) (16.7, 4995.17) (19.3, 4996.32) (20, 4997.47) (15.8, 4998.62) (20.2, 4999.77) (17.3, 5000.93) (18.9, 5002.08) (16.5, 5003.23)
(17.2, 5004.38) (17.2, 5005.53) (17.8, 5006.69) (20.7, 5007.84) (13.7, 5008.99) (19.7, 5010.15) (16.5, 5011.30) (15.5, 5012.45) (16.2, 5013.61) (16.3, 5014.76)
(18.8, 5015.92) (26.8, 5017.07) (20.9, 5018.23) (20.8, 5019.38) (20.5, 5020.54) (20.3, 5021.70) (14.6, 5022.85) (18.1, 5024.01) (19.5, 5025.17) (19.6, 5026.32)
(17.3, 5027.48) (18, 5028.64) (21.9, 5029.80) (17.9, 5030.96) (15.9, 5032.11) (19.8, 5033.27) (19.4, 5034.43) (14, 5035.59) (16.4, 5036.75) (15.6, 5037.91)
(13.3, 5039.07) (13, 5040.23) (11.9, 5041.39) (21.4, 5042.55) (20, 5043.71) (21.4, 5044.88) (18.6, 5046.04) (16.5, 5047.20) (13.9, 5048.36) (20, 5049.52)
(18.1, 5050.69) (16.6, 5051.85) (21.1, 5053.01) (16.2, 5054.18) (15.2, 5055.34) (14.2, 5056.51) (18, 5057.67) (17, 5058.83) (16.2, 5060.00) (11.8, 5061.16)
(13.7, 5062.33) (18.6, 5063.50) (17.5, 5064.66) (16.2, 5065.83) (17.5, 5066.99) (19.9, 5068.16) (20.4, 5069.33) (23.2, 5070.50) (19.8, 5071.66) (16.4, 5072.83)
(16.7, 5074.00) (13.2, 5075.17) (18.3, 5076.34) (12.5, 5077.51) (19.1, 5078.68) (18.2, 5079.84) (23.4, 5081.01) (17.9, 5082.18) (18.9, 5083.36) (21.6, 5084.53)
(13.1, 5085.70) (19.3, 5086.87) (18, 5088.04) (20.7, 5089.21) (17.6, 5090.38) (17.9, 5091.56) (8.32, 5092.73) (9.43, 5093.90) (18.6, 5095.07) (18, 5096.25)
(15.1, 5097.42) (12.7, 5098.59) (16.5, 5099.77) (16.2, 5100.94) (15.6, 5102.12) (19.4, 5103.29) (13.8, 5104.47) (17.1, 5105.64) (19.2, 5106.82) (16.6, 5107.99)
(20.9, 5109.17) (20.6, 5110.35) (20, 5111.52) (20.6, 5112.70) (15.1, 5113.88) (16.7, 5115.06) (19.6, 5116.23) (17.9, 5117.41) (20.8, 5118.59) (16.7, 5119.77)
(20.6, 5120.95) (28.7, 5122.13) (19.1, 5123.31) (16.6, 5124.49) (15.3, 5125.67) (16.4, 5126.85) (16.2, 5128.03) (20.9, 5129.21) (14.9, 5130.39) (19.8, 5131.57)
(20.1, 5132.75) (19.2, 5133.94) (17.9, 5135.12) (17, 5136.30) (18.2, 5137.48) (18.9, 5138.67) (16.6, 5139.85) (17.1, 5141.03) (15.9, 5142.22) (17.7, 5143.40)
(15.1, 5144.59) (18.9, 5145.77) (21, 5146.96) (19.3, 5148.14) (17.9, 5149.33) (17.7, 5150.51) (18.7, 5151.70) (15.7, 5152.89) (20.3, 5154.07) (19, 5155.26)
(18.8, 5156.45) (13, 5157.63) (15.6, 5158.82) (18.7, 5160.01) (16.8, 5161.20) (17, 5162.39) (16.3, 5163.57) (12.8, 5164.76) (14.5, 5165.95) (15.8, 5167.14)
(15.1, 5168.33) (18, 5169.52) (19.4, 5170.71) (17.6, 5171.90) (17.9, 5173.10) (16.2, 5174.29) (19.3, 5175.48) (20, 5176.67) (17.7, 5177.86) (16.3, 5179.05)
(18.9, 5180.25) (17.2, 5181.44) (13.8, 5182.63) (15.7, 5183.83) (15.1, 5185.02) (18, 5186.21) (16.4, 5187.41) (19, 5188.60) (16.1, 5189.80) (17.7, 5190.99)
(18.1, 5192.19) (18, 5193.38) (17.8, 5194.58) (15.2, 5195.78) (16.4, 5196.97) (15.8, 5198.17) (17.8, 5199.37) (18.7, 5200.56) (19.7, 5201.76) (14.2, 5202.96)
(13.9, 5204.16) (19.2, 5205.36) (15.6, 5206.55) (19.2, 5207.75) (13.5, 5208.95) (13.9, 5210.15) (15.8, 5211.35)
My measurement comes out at 0.0046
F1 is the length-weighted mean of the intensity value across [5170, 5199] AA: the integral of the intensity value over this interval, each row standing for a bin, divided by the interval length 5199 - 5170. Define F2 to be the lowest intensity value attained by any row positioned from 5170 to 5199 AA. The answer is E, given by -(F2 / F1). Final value -0.80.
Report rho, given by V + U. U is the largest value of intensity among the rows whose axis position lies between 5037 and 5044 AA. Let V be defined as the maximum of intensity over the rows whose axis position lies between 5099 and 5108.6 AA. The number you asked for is 41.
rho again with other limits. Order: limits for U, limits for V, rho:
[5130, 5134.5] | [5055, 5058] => 38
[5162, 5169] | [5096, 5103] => 35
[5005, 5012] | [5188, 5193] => 40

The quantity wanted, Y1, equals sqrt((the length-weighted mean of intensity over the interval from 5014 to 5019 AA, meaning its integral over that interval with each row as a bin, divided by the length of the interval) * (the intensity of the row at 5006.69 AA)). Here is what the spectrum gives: 19.1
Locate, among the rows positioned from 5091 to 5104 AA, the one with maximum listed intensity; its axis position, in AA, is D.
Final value 5103.29 AA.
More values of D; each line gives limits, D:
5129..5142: 5129.21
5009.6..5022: 5017.07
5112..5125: 5122.13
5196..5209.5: 5201.76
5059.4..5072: 5070.50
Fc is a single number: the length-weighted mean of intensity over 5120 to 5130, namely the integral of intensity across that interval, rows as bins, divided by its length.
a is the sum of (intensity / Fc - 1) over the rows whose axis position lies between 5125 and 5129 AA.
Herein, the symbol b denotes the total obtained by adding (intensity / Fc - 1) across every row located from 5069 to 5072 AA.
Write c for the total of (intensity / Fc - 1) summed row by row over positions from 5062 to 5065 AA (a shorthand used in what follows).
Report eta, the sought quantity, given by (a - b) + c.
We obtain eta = -1.2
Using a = -0.5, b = 0.33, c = -0.4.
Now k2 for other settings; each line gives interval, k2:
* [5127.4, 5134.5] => 0.0054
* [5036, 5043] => 0.0066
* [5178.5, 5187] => 0.0061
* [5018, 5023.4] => 0.0052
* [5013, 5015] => 0.0062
